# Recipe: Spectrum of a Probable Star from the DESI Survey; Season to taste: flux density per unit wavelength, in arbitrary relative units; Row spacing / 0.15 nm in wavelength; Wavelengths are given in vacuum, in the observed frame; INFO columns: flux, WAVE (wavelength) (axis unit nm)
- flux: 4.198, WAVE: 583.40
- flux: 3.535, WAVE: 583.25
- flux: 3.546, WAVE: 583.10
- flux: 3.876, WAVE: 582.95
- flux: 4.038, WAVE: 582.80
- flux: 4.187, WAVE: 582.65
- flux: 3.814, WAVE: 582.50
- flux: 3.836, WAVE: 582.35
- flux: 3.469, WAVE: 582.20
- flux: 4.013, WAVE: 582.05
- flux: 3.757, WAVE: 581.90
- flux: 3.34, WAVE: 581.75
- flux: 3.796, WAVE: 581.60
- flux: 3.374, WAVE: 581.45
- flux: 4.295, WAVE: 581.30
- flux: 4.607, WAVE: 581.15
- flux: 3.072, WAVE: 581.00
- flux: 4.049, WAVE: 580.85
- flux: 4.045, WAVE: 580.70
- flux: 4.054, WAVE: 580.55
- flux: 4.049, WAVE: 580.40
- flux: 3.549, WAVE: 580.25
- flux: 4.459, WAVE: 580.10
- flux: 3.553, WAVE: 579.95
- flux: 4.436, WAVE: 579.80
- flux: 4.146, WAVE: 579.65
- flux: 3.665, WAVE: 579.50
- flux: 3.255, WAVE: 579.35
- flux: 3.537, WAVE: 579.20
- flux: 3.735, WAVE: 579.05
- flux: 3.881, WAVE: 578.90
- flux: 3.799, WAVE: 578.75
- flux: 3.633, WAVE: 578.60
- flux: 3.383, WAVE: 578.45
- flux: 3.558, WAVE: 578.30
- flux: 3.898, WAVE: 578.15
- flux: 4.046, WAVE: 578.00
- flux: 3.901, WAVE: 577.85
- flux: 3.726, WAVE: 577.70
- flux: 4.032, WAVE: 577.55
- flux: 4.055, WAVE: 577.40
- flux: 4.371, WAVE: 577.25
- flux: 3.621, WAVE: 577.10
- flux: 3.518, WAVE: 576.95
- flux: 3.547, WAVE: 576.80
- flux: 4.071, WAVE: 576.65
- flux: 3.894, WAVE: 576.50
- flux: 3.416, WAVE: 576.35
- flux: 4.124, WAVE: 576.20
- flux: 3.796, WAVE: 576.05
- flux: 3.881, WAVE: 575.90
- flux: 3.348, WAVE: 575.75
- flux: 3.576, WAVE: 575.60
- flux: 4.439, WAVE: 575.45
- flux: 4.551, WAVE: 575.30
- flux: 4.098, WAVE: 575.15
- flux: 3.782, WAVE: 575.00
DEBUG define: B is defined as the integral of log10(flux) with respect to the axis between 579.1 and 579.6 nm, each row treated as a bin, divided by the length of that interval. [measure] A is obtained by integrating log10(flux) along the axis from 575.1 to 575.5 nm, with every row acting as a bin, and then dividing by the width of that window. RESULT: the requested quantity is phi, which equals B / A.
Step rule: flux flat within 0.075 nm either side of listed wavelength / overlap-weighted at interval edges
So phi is 0.85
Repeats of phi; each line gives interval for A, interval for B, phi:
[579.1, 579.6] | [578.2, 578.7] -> 1.01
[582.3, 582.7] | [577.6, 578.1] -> 0.99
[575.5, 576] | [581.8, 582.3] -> 1.02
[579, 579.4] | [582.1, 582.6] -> 1.05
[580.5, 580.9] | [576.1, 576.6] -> 0.96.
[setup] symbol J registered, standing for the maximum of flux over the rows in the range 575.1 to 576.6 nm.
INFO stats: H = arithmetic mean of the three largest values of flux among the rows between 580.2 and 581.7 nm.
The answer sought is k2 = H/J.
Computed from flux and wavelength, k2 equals 0.95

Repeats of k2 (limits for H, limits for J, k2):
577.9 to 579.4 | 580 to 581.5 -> 0.86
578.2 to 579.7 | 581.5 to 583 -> 0.94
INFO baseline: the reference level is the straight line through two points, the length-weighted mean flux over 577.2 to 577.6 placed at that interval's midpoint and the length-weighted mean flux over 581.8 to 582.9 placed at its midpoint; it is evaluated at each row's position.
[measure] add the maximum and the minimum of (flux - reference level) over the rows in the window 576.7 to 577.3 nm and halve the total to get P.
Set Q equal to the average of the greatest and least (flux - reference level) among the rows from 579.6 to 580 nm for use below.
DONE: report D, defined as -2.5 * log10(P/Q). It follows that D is -3.4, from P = -0.22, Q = -0.01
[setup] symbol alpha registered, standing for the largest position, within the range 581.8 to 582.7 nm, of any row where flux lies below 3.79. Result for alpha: 582.20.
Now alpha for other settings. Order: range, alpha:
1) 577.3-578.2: 577.70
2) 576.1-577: 576.95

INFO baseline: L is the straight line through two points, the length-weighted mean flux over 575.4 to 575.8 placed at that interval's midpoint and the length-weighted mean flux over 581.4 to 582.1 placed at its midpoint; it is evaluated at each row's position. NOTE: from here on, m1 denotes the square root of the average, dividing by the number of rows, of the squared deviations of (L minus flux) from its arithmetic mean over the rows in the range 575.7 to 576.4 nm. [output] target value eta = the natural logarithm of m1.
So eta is -1.2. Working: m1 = 0.29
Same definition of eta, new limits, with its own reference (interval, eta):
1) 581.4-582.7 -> -1.3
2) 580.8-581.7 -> -0.6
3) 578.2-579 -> -1.7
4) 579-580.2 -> -0.9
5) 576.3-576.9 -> -1.3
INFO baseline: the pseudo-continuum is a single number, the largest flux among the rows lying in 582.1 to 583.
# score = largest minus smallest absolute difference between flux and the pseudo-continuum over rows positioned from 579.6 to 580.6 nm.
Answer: 0.60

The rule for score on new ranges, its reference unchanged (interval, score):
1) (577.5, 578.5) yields 0.66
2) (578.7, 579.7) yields 0.89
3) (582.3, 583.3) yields 0.65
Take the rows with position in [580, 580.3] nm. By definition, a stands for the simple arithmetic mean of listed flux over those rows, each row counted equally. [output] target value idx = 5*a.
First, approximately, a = 4.00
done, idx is 20.0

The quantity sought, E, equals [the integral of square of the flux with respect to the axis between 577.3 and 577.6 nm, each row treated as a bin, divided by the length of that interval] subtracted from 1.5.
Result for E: -15.1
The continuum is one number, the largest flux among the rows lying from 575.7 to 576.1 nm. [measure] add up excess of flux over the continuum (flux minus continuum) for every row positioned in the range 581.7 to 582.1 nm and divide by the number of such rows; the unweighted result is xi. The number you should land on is -0.178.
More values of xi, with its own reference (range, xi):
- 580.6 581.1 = -0.159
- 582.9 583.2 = -0.170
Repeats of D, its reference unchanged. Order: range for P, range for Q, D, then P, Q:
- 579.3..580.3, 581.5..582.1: 0.3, -0.16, -0.21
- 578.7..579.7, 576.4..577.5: -0.4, -0.33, -0.22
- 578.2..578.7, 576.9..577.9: -1.0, -0.57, -0.22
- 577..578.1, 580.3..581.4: -0.6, -0.16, -0.10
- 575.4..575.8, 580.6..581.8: -1.4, -0.36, -0.10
